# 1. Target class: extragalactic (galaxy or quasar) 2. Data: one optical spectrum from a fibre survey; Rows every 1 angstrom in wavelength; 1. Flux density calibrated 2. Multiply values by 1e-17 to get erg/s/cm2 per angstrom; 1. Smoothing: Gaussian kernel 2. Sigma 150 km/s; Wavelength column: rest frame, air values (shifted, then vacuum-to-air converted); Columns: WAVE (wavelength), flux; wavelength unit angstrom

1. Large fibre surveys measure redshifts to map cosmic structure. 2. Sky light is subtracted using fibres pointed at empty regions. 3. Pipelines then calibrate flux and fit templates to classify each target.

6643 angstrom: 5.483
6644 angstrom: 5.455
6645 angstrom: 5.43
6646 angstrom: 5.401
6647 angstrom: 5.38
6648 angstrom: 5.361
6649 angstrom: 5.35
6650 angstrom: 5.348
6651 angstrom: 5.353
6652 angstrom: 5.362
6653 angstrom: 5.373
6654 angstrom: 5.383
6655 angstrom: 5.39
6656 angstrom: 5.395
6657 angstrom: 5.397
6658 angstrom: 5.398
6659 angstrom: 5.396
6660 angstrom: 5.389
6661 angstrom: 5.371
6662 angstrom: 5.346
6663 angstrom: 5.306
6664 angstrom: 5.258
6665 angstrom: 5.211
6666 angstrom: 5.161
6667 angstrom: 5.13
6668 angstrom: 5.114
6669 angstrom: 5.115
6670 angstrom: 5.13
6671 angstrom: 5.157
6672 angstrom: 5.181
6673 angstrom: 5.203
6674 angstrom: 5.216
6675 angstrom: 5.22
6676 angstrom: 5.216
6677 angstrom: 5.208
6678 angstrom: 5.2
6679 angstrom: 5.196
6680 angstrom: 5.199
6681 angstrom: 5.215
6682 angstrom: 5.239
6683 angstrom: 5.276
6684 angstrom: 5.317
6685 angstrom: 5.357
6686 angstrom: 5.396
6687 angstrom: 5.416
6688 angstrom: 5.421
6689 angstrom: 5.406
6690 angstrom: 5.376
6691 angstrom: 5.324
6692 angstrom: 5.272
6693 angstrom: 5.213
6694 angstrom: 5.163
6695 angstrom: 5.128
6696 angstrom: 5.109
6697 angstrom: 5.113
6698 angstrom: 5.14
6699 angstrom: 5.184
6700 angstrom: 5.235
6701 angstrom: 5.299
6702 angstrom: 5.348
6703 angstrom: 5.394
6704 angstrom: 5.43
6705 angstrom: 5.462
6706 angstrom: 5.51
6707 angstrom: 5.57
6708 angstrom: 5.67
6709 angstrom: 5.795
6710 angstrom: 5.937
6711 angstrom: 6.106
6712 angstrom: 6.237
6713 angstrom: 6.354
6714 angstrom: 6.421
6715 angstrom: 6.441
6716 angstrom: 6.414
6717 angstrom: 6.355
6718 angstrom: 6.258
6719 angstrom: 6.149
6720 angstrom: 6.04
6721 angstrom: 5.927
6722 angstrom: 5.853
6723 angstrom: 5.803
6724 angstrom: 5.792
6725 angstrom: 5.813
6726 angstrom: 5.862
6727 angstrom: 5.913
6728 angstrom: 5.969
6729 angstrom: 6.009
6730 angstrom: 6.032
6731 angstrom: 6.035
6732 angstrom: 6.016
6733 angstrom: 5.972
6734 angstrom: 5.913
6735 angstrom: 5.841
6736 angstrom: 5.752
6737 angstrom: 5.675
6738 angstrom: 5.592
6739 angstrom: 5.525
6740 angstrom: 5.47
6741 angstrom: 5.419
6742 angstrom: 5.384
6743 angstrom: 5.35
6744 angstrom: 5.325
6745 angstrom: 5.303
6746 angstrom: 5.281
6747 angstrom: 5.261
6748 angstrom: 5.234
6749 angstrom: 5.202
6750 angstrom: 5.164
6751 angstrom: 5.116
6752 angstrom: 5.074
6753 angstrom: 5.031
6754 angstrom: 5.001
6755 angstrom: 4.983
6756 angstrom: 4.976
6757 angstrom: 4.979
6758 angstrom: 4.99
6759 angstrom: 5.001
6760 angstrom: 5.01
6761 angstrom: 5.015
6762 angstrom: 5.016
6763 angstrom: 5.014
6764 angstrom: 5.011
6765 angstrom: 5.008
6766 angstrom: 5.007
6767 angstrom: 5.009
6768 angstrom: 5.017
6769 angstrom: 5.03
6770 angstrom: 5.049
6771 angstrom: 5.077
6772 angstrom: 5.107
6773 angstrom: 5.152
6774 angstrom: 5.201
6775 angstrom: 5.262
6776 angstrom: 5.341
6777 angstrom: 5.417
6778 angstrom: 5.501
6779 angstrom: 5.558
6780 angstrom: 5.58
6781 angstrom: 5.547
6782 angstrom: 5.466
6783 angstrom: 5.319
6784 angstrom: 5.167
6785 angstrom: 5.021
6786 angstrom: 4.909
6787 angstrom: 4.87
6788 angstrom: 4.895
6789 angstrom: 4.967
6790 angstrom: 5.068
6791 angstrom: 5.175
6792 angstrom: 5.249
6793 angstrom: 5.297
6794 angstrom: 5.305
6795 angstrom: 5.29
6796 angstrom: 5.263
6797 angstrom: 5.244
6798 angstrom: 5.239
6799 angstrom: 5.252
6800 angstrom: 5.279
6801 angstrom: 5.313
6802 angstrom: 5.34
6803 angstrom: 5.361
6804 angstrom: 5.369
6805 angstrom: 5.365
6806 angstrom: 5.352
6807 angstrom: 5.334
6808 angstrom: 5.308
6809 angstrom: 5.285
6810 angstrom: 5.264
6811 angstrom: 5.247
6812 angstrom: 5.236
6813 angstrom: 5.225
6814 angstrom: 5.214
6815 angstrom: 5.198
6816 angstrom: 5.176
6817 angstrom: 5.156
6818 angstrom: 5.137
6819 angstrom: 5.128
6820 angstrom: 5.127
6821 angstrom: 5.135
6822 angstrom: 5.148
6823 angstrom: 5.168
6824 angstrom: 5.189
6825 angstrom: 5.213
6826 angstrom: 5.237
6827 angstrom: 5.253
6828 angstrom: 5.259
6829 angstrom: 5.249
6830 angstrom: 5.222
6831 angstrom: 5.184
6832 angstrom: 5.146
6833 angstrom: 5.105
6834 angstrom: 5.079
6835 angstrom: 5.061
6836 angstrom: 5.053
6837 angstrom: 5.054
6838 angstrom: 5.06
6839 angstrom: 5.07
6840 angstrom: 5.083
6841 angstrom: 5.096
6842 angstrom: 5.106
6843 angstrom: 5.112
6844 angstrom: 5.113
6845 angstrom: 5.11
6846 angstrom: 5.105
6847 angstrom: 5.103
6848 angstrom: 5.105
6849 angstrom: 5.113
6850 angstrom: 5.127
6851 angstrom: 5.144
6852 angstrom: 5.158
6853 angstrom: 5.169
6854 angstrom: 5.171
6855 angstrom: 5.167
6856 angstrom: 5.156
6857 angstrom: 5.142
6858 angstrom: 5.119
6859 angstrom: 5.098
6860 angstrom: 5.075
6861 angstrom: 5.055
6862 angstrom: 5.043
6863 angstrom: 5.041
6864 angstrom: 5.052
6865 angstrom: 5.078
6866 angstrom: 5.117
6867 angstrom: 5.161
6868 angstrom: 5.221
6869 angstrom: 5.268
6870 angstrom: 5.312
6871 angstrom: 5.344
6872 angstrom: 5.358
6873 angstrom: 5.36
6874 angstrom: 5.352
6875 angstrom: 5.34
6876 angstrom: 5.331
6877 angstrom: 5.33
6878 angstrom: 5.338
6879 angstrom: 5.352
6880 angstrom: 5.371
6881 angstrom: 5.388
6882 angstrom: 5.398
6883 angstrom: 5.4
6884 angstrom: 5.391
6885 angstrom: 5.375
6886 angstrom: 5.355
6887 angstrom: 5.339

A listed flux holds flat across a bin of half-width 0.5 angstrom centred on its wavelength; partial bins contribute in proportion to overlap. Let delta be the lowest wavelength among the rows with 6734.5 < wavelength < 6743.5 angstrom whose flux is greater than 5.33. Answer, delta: 6735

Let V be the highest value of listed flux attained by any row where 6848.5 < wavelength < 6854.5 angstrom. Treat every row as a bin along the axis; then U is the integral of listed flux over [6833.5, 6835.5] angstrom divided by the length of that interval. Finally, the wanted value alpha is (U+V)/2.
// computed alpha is 5.12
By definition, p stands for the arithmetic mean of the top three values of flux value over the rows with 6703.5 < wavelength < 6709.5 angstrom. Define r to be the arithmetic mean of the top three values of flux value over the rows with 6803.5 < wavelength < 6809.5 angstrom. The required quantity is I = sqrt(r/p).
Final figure 0.97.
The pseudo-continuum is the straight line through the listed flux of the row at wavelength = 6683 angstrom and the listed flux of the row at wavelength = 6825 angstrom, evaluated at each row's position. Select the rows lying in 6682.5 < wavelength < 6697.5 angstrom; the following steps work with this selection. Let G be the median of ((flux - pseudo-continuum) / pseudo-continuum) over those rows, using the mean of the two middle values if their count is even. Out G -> 0.008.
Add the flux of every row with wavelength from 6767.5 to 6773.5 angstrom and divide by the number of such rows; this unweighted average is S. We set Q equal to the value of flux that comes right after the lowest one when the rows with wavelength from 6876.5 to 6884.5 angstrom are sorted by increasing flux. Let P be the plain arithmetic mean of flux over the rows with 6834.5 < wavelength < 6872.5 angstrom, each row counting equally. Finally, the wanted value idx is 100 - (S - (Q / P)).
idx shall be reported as 96.0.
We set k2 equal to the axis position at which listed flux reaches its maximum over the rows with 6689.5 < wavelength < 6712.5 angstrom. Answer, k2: 6712 angstrom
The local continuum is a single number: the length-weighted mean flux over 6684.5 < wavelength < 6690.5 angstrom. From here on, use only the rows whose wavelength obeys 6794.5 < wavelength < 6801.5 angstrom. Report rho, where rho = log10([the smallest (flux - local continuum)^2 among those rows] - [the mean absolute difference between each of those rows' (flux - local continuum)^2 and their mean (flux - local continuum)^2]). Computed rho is -2.8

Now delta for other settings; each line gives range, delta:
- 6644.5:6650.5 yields 6645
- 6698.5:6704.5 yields 6702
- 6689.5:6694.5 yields 6690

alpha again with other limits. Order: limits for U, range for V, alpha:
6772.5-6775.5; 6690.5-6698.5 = 5.26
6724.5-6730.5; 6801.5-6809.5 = 5.65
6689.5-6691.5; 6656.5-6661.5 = 5.37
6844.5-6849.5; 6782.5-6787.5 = 5.21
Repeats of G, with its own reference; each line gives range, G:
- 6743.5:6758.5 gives -0.025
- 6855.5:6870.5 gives -0.015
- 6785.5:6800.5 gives 0.004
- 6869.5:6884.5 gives 0.031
